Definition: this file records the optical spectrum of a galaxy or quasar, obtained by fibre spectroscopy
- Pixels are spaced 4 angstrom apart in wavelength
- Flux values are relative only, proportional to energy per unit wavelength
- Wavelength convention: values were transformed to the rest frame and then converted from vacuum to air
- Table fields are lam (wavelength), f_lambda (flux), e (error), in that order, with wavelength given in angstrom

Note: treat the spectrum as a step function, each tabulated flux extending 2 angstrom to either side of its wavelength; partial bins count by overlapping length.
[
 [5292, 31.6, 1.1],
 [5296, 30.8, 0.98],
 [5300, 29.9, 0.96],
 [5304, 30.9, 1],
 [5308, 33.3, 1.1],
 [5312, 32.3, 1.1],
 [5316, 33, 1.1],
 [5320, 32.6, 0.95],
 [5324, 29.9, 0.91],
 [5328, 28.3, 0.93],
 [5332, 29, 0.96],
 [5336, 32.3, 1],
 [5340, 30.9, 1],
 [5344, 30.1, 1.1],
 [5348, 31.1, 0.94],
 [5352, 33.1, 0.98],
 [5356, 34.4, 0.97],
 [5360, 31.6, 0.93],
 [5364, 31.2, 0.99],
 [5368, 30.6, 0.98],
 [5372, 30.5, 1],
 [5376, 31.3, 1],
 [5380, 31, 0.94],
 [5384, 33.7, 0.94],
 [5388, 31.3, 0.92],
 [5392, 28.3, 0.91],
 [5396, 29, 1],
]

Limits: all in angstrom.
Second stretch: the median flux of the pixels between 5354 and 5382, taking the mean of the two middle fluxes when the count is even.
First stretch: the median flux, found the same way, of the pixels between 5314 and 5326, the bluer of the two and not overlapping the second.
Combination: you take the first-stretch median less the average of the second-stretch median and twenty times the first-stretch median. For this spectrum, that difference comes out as -309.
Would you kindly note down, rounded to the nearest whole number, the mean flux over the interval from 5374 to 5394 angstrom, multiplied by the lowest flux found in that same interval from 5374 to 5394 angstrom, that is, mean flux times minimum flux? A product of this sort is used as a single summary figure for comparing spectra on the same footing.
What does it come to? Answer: 881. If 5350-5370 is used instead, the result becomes 985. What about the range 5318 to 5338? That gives 861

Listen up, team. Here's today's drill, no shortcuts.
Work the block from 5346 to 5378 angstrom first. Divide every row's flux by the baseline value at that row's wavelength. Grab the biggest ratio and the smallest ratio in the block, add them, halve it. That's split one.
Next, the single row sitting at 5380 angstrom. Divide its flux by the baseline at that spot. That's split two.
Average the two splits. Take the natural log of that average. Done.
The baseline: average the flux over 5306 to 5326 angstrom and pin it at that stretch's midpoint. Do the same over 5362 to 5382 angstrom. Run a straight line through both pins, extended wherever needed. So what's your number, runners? 0.025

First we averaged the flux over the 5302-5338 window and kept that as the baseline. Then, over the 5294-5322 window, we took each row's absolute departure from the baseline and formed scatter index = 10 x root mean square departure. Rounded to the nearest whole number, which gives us 13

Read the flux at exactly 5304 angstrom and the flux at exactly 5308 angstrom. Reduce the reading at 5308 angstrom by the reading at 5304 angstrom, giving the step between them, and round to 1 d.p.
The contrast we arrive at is 2.4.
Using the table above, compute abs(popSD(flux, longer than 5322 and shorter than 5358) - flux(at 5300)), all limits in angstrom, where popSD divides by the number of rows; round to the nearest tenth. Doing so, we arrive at 28.0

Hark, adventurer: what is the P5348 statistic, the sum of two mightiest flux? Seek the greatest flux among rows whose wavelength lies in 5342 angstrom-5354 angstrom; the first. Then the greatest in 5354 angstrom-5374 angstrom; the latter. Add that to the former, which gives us 67.5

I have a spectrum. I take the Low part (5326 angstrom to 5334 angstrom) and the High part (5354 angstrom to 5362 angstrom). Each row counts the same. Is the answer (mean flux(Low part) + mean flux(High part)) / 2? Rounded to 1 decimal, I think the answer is 30.8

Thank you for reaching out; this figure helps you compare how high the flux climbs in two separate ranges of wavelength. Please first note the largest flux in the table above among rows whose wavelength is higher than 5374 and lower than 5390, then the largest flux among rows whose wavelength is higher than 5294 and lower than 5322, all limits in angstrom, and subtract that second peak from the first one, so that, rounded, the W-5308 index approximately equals 0.40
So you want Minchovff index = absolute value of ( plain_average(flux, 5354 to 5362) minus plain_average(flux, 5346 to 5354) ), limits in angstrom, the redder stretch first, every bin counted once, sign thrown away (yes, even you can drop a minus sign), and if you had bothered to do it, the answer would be 0.9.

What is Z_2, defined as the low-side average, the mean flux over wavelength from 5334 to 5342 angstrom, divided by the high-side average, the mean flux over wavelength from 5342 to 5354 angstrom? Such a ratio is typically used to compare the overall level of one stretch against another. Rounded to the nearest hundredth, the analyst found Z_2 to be 1.01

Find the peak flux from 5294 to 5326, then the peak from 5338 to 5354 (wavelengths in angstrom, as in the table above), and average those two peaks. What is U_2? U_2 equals 33.2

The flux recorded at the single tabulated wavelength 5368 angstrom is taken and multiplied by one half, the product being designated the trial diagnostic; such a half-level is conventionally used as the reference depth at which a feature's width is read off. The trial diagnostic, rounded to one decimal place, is 15.3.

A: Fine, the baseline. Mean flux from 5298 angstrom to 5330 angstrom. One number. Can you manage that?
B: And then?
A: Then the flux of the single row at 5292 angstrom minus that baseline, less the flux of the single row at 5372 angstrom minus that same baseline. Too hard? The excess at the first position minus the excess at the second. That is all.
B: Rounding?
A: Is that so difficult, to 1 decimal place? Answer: 1.1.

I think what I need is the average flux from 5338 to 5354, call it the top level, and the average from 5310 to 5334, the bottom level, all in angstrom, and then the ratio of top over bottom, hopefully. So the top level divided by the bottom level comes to 1.01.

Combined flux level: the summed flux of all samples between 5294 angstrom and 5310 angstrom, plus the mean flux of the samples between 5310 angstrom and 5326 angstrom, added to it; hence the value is 157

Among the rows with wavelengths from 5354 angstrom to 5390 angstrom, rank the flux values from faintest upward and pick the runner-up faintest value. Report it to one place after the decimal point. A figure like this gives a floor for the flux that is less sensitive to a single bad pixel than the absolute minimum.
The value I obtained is 30.6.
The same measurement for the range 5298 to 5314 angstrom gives 30.9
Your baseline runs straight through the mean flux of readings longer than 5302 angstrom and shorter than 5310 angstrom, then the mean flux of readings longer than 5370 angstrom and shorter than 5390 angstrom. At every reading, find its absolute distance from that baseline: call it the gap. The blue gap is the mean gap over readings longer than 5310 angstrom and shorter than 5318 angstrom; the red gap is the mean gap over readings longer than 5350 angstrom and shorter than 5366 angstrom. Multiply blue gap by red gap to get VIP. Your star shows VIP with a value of 0.7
